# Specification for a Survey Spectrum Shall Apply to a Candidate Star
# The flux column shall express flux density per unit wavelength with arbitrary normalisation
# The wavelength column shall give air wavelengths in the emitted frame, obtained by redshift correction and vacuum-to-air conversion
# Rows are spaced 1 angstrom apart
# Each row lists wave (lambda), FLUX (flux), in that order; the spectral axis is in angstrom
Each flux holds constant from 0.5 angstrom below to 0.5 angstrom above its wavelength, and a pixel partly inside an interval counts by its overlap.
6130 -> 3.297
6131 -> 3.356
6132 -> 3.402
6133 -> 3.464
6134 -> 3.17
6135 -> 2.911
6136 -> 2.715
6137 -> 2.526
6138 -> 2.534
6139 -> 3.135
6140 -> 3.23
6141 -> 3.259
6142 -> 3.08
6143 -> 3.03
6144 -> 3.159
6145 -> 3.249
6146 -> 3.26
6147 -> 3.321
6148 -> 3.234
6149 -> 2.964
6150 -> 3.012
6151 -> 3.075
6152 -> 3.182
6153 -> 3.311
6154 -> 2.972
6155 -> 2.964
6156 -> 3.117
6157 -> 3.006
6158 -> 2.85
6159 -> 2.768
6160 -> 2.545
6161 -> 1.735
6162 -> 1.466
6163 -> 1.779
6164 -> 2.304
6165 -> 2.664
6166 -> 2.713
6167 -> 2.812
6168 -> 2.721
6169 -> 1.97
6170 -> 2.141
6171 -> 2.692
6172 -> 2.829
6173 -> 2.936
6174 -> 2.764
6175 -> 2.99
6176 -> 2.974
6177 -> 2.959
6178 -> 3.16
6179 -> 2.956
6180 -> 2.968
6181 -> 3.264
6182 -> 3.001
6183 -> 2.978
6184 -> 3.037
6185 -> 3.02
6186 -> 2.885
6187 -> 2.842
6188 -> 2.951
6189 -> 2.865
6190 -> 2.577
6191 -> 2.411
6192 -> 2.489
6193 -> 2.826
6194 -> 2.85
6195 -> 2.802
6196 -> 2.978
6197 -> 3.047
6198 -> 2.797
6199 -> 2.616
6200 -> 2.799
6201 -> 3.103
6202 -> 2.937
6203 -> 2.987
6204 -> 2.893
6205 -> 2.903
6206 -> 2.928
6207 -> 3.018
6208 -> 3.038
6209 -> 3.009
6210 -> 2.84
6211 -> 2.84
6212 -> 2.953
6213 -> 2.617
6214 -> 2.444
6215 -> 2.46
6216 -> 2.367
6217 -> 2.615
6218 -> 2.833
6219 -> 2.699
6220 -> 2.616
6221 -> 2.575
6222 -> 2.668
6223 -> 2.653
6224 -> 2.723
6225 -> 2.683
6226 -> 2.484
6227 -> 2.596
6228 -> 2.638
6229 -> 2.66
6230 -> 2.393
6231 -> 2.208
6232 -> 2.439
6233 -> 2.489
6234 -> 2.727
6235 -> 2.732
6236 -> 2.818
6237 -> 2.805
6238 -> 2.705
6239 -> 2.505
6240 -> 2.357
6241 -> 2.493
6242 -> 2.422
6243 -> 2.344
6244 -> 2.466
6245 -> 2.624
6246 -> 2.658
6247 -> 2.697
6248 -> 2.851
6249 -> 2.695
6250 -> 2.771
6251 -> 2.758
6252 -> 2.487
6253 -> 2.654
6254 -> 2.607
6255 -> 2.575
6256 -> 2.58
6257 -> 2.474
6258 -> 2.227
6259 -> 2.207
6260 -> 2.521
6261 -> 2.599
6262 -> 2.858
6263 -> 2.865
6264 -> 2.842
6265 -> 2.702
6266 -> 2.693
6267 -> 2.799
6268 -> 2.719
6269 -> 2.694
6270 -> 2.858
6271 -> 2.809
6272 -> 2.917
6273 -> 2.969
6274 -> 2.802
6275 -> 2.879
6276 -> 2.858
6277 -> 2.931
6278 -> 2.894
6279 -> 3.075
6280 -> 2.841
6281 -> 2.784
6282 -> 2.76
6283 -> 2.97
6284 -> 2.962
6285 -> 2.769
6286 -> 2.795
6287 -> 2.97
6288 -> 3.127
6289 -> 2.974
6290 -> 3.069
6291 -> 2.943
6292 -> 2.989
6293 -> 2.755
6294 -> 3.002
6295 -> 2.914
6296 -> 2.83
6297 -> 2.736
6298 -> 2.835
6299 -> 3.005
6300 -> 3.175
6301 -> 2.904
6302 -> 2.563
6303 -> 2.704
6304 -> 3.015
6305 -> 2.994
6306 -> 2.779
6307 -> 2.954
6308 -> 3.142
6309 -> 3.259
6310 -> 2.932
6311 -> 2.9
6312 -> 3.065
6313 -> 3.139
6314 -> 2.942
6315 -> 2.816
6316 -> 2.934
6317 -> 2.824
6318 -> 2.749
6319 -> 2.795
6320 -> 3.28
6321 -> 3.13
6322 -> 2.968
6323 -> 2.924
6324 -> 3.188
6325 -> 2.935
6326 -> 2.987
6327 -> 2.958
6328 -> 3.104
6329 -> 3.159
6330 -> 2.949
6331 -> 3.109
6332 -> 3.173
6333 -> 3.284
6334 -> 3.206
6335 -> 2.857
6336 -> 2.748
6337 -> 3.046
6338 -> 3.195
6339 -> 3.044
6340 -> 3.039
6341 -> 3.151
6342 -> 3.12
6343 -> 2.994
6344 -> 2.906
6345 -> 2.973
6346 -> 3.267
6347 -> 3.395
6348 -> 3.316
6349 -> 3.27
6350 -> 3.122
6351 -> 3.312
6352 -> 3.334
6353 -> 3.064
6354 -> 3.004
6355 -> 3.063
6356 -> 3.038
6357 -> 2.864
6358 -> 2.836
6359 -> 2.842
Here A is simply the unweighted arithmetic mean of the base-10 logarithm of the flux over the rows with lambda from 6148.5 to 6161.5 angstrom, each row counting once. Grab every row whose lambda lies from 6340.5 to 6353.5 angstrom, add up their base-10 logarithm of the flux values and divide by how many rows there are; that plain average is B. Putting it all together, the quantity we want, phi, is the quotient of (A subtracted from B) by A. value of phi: 0.10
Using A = 0.455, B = 0.50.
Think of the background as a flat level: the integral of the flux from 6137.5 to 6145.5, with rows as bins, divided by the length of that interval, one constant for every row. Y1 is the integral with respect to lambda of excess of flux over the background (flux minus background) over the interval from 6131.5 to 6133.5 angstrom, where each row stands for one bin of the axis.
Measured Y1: 0.7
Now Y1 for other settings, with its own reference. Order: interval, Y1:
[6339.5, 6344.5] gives -0.2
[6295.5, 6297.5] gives -0.6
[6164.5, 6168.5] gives -1.4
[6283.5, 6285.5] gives -0.4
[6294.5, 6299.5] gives -1.1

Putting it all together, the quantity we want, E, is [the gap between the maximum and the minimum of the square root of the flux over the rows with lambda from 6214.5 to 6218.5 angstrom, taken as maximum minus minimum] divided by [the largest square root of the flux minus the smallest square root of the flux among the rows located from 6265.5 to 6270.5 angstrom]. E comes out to 2.9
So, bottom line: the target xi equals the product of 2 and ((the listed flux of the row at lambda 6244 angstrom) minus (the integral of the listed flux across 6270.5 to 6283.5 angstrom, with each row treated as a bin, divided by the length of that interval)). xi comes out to -0.8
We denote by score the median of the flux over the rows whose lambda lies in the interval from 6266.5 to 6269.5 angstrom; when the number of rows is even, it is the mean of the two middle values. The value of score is 2.72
